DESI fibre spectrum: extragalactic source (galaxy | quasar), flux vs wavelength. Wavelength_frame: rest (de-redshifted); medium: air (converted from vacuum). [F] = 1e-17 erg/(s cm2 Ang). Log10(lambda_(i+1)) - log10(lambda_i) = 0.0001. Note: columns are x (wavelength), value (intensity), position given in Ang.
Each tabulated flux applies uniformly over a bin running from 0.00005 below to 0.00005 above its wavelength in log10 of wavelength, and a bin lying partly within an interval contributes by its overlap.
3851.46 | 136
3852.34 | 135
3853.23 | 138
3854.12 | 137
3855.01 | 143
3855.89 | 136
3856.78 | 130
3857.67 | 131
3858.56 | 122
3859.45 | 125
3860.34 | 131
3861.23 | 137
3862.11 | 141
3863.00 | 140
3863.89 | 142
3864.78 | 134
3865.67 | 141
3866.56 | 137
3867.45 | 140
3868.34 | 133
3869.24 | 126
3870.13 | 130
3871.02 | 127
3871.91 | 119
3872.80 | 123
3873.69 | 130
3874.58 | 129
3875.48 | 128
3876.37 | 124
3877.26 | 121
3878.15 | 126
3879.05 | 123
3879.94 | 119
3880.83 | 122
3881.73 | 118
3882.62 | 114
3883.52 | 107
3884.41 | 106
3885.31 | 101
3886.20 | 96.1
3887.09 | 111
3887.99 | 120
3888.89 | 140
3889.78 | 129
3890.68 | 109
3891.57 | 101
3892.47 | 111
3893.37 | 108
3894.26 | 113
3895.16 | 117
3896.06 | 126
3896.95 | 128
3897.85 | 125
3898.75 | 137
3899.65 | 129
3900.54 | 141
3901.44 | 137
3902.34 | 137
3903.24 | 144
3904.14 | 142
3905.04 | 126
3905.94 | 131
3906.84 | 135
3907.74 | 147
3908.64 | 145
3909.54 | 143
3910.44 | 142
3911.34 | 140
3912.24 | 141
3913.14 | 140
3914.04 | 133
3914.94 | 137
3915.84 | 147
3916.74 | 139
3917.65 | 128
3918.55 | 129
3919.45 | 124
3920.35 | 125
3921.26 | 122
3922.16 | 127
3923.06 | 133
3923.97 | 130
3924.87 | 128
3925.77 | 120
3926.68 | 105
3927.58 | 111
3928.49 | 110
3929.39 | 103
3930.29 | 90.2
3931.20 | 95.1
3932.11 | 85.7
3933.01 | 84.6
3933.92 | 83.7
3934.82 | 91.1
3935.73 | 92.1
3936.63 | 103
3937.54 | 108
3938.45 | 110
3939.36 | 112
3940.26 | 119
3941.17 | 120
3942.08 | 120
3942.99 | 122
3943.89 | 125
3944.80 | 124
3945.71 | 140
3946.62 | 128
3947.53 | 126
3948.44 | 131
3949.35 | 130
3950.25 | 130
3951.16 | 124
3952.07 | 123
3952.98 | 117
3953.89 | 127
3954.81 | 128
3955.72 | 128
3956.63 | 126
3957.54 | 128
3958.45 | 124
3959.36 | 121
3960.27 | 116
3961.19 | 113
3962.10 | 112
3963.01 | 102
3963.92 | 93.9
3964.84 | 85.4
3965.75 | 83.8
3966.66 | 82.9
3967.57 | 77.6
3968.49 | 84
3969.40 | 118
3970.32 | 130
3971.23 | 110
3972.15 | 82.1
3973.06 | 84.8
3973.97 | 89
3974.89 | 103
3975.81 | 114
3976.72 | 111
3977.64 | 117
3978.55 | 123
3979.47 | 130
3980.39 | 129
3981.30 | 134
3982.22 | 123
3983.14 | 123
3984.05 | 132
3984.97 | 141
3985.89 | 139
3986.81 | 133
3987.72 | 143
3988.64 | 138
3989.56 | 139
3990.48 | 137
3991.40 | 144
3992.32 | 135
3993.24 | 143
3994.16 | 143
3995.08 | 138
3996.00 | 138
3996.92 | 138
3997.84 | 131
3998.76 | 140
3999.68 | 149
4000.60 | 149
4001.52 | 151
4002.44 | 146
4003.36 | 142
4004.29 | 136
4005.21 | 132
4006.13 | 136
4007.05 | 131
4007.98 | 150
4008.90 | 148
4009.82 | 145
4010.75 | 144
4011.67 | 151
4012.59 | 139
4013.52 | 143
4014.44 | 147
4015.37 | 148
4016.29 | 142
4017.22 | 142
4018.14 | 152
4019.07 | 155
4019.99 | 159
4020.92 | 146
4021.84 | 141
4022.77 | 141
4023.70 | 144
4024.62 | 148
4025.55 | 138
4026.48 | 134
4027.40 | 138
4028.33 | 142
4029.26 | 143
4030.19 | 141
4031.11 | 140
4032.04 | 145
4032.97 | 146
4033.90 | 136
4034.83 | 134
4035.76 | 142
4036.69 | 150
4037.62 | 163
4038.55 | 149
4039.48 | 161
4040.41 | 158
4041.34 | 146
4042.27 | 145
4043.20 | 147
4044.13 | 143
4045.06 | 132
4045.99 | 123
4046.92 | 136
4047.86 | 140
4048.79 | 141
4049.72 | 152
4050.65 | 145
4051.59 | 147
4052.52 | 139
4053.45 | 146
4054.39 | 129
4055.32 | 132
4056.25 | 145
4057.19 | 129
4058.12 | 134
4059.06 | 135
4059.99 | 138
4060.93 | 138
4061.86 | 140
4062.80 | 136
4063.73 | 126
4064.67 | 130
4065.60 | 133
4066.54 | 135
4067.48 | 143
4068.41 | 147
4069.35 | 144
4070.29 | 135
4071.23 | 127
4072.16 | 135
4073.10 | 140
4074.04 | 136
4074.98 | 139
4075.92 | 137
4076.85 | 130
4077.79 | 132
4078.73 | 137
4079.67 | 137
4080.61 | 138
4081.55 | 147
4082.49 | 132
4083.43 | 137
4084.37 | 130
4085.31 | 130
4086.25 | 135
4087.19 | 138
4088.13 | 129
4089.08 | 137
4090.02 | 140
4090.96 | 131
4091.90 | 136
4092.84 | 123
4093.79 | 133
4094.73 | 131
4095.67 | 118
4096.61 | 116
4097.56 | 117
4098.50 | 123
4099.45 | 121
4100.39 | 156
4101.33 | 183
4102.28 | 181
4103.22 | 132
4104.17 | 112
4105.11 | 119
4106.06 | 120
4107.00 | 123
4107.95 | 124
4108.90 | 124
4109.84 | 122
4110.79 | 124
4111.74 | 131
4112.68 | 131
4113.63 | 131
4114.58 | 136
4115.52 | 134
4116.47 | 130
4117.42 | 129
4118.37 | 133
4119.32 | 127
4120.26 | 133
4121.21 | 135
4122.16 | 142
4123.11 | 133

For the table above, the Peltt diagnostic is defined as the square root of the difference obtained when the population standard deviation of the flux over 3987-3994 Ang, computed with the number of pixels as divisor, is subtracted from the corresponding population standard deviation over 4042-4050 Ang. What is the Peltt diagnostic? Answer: 2.2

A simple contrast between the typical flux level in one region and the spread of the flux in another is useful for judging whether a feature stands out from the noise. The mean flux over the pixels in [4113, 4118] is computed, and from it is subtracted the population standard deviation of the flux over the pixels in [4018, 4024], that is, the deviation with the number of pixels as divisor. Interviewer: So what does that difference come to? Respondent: 125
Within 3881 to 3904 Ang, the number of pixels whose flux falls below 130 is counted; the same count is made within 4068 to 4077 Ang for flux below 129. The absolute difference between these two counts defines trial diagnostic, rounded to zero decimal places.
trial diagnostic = 18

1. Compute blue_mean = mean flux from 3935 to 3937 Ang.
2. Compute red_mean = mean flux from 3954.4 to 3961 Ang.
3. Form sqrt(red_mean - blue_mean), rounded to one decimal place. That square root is 5.2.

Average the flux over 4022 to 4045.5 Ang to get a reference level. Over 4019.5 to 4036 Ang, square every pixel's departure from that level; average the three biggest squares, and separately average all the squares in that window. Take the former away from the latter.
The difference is -106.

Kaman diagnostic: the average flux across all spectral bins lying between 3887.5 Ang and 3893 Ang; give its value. 118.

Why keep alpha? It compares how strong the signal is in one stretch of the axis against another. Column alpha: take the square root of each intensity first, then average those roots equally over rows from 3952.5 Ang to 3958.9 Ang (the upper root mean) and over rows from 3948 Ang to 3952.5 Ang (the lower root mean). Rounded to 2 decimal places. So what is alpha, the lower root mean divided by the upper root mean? 1.01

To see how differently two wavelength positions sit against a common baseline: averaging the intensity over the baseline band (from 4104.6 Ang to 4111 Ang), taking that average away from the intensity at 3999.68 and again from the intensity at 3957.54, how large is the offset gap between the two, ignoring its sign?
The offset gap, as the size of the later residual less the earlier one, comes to 21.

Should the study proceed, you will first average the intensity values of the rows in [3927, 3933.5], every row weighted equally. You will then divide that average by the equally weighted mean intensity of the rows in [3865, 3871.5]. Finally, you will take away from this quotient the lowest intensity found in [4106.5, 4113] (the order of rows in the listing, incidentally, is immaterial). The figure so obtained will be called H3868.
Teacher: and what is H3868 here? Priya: -121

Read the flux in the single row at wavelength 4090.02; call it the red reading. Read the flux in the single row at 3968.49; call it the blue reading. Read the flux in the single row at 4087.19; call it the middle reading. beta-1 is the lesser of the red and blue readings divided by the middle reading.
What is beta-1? 0.61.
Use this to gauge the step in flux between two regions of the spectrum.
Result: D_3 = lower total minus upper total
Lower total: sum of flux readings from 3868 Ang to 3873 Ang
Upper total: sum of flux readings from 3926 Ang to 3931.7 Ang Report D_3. 144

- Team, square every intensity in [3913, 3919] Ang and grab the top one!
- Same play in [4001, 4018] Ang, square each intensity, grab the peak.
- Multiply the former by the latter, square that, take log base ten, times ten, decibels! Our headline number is 174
